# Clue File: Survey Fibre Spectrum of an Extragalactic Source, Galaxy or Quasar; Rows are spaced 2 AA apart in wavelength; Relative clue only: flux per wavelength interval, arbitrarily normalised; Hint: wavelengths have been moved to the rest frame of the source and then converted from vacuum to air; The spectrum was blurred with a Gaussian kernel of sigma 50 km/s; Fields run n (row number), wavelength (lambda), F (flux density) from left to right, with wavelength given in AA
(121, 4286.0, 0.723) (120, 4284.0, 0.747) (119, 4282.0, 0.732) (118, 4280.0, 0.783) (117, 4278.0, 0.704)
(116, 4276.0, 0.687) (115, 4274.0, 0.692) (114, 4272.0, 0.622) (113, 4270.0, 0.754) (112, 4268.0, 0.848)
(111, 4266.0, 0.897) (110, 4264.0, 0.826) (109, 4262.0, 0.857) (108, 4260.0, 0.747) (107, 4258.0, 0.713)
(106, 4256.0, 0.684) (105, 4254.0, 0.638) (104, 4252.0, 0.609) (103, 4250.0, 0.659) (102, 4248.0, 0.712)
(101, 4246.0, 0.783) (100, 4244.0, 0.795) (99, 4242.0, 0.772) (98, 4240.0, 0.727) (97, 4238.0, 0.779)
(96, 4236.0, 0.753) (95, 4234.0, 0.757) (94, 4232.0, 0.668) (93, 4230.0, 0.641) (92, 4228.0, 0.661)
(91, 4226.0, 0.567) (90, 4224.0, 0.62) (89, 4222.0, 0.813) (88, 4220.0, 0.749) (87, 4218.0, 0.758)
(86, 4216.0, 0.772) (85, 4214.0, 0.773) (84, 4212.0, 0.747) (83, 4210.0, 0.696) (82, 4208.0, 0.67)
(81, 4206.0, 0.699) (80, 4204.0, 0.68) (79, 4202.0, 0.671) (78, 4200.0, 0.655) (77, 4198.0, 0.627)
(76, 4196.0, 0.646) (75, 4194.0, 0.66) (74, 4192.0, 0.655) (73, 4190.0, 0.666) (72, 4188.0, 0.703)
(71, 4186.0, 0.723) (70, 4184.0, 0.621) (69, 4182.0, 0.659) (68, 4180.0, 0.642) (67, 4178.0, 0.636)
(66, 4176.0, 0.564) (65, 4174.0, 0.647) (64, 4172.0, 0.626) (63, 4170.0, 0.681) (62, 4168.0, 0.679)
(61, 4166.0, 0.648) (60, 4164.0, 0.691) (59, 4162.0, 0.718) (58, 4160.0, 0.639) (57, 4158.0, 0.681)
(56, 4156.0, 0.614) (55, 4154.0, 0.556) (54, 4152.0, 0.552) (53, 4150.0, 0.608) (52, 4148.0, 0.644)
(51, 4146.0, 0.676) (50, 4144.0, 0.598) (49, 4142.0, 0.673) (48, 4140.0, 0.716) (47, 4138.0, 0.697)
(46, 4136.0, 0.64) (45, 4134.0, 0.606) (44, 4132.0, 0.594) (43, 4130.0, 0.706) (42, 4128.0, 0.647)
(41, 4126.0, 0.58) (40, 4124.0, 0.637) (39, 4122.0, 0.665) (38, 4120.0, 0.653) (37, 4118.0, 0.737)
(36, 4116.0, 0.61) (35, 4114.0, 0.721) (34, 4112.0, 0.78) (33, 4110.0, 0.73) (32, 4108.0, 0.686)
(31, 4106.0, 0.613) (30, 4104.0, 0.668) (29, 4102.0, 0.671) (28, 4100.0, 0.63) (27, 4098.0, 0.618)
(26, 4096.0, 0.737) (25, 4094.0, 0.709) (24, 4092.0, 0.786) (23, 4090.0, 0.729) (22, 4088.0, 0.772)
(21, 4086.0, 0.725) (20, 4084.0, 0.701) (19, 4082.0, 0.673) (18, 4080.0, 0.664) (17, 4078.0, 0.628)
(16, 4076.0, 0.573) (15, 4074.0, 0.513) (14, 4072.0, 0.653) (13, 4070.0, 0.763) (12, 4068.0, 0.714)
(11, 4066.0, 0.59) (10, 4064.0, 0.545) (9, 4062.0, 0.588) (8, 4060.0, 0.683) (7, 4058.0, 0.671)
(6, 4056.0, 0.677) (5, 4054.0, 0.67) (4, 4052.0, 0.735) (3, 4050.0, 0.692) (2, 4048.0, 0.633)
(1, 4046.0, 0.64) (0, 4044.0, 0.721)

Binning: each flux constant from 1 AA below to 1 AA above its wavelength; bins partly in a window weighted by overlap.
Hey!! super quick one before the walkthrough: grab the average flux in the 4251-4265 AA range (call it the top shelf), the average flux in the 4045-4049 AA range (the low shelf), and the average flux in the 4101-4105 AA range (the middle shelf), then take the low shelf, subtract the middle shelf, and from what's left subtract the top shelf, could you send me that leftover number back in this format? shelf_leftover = -0.76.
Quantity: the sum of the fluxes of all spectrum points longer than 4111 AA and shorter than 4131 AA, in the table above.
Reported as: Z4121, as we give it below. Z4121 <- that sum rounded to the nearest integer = 7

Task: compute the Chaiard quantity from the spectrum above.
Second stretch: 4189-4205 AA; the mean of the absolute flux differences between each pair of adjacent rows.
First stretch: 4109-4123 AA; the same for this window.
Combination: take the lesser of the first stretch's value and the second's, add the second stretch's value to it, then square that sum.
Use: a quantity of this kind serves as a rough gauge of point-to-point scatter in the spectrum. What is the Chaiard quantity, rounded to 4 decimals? 0.0008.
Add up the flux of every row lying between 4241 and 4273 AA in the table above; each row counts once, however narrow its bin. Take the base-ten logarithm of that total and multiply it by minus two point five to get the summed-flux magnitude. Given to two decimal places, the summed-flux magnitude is -2.69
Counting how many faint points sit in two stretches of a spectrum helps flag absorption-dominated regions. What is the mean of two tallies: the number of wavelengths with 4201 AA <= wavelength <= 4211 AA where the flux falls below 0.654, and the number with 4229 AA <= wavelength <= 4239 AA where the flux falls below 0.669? 1.0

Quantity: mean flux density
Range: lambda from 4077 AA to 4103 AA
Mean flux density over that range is 0.696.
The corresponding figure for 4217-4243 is 0.713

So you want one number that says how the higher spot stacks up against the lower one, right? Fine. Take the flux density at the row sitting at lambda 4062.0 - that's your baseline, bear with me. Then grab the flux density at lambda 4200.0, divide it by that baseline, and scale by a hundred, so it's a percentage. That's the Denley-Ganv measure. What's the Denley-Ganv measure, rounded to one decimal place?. 111.4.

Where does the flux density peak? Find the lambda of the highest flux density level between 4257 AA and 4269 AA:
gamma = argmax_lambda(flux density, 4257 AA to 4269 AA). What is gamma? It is 4266.0 AA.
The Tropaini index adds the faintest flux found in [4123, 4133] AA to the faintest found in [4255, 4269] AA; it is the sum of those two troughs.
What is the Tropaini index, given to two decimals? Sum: 1.26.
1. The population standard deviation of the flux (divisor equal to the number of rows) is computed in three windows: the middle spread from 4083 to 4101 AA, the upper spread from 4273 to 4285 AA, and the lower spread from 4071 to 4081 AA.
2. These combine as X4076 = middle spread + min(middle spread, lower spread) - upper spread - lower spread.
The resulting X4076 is 0.02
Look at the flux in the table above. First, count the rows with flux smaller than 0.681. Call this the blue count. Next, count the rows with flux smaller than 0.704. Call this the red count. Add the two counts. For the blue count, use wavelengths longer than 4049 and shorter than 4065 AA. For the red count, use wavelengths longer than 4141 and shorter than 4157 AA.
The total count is 13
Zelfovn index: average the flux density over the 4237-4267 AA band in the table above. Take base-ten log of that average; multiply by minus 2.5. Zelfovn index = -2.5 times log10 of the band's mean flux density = 0.317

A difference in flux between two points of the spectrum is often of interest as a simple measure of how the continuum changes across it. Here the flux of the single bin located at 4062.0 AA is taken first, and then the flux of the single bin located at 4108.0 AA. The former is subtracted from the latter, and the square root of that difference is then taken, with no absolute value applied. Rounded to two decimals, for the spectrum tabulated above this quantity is 0.31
